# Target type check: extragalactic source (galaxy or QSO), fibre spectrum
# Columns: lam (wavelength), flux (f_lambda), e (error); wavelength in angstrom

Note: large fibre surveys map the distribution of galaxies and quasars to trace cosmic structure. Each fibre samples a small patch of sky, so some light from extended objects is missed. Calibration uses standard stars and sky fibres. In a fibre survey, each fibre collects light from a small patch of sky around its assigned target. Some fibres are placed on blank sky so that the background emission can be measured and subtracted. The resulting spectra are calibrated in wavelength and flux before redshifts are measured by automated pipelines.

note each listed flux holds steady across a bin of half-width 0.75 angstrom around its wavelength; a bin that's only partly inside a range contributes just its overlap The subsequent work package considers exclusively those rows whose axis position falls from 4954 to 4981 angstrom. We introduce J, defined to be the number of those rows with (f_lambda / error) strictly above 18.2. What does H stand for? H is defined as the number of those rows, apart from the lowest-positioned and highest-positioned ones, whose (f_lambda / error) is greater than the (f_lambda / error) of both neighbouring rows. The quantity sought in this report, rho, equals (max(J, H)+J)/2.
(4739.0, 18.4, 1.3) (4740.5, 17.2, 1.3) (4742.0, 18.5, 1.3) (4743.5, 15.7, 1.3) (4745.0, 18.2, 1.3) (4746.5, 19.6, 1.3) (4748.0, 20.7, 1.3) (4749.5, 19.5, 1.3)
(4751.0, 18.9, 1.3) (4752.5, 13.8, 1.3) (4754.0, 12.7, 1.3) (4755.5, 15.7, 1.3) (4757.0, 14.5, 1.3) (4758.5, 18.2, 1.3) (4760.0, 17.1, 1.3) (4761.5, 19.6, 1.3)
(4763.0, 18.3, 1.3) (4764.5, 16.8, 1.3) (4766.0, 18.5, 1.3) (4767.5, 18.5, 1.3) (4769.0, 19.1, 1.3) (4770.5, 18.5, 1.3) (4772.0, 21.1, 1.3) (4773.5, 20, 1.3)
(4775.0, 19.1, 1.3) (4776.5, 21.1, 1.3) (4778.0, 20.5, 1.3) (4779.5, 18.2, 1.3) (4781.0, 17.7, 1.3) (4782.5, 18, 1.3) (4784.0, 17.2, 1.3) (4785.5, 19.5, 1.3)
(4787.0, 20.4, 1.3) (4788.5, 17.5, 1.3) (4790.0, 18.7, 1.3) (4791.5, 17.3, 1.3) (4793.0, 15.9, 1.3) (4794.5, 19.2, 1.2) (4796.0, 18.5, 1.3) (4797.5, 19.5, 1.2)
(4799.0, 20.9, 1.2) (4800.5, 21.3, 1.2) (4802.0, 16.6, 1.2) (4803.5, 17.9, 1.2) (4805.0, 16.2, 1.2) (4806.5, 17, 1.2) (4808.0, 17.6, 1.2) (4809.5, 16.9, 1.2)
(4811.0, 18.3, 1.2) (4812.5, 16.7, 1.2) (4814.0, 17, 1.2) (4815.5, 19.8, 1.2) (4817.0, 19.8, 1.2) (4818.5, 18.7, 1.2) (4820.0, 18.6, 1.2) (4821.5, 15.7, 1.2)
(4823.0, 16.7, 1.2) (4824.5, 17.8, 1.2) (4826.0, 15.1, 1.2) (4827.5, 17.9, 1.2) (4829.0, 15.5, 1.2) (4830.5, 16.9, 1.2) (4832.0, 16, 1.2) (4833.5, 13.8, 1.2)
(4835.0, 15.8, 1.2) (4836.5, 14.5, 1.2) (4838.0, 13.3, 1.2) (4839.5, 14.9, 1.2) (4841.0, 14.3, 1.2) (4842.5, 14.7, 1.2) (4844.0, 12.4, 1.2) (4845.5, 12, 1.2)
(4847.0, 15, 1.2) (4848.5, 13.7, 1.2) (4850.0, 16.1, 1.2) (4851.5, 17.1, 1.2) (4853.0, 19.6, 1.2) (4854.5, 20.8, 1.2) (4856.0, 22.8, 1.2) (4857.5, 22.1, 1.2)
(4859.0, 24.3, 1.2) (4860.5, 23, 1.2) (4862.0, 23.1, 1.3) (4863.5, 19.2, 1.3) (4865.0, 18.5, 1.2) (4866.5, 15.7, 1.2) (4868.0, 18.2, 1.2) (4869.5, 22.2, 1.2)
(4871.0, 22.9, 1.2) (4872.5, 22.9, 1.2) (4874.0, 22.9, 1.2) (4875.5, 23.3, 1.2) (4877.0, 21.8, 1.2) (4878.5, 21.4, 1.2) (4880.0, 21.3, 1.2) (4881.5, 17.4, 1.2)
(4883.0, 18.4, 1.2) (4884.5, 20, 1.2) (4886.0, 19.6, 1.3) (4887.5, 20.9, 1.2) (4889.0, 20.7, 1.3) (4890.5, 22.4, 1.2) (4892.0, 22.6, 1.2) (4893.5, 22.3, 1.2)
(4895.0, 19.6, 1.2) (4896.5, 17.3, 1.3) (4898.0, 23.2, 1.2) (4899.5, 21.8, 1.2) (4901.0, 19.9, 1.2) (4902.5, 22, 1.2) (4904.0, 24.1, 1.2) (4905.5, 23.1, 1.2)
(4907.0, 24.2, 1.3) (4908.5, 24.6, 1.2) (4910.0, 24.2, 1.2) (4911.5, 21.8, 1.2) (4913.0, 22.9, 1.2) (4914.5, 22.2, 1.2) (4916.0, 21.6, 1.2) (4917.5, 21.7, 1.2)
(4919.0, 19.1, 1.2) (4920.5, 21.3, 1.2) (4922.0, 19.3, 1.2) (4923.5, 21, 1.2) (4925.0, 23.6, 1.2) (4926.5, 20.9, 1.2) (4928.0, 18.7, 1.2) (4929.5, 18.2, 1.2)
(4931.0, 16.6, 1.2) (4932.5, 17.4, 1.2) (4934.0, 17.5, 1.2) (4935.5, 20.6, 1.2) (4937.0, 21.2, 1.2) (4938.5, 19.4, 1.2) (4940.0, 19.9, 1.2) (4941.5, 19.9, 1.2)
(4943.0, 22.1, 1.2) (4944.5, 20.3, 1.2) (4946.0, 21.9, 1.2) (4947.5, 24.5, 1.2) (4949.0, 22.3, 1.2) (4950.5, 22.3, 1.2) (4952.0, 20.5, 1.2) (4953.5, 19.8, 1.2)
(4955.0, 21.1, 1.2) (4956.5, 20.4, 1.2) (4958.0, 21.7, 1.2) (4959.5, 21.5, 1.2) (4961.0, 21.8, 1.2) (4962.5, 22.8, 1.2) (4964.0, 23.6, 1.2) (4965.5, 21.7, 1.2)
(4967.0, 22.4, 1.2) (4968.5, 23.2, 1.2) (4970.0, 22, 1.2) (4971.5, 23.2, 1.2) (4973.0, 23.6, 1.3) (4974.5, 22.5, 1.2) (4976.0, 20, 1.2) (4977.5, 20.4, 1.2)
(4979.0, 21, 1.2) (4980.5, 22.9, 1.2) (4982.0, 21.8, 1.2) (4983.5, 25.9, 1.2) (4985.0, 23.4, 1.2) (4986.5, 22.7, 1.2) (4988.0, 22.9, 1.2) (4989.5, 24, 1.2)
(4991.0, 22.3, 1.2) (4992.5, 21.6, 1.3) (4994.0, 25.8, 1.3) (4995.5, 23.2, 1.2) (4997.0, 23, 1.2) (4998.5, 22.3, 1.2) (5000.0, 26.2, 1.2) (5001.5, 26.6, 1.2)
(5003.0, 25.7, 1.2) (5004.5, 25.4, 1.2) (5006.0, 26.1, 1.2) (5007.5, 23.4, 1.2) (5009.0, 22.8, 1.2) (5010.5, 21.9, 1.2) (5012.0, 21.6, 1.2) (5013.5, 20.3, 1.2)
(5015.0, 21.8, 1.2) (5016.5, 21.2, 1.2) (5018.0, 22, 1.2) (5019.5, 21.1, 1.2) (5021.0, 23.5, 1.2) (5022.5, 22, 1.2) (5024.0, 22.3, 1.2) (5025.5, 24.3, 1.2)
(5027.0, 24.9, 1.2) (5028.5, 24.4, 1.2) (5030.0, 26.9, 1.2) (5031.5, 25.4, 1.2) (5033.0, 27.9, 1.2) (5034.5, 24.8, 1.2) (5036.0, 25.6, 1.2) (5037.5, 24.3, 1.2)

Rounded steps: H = 5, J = 8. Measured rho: 8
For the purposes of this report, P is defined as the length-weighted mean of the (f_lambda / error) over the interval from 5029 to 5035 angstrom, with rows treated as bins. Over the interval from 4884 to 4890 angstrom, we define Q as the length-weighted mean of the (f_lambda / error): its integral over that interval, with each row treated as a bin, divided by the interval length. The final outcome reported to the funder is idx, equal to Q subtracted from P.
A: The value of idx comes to 5.5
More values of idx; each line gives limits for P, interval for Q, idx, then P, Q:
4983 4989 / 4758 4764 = 5.7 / 19.7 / 14.0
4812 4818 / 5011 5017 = -2.4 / 15.3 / 17.7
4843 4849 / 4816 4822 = -4.2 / 11.1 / 15.3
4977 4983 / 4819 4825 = 3.8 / 18.1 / 14.4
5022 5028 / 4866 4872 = 2.9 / 19.6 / 16.7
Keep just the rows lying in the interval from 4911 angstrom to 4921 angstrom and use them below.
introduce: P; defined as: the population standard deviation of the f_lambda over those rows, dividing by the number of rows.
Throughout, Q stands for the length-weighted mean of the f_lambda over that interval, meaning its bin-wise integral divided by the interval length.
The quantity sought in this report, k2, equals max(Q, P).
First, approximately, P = 1.09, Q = 21.5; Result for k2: 21.5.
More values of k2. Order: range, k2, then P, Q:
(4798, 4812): 18.1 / 1.73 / 18.1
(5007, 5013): 22.3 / 0.72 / 22.3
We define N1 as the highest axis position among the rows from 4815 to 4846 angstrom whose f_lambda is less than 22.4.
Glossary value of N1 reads 4845.5 angstrom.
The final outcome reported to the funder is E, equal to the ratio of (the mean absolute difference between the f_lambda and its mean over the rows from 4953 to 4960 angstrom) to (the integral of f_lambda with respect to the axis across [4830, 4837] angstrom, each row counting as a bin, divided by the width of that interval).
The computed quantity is 0.042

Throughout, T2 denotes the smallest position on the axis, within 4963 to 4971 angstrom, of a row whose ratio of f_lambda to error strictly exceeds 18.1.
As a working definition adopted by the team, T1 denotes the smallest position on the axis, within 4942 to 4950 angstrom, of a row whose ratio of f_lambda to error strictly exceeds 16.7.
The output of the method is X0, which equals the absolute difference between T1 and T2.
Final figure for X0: 21.0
